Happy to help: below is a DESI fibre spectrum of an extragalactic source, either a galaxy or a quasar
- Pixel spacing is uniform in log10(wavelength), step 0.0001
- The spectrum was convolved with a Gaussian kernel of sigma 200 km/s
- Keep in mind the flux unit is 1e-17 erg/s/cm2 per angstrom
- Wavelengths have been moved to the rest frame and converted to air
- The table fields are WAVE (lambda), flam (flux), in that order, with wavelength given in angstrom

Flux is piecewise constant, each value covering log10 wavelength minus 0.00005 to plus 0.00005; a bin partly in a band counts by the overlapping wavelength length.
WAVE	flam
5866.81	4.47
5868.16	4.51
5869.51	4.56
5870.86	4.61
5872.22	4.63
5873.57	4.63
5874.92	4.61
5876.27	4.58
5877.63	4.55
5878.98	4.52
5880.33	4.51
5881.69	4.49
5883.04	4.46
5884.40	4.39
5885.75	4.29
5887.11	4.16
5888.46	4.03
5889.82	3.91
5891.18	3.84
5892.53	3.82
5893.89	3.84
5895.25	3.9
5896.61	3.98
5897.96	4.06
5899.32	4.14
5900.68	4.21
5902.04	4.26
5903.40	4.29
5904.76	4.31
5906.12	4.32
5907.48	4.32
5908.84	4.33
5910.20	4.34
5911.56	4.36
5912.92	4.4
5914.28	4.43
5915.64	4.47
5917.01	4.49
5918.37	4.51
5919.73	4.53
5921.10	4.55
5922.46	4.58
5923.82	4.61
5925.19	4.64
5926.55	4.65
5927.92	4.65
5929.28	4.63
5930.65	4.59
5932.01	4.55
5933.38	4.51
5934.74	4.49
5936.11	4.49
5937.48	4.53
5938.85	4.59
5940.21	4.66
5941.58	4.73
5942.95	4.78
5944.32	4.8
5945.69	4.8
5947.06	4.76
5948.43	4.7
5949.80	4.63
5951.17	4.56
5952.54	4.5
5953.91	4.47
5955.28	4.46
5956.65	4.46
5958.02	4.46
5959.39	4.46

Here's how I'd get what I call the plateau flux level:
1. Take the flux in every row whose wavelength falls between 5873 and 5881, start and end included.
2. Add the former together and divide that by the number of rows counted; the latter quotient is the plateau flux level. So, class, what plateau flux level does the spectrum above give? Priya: 4.57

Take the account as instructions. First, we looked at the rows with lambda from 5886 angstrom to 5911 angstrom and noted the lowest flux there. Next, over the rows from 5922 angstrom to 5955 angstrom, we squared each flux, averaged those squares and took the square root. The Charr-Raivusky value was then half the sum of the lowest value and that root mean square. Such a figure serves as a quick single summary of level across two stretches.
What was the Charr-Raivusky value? 4.22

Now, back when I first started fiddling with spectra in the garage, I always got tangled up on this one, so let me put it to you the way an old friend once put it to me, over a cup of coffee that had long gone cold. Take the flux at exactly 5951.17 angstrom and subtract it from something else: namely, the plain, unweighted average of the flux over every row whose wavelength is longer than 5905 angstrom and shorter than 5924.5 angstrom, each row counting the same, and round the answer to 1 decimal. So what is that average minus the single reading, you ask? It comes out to -0.1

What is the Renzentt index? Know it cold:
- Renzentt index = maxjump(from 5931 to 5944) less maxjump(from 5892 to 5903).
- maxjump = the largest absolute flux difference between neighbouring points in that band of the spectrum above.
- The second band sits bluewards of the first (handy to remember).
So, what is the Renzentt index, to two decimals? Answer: -0.01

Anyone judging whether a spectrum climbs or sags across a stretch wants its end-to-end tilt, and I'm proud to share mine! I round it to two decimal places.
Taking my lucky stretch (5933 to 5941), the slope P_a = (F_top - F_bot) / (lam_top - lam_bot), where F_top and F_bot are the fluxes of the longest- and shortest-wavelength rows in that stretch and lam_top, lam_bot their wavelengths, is 0.02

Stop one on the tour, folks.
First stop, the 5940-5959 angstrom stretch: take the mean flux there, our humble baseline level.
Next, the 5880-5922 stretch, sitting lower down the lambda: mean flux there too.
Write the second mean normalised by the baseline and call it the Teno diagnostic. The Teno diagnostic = 0.92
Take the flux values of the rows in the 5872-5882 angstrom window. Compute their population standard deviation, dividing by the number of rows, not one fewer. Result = 0.052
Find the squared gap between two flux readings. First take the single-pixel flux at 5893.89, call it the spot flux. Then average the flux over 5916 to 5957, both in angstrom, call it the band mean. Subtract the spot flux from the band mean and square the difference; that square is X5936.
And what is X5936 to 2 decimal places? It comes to 0.57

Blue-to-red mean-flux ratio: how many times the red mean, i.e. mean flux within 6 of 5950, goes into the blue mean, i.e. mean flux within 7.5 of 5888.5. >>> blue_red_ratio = 0.89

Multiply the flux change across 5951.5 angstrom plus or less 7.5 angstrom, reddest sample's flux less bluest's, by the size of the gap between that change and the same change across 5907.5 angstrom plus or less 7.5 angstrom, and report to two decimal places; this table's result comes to -0.19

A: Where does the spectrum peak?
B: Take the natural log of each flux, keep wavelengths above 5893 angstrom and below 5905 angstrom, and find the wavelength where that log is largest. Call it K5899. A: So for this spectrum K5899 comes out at 5904.76 angstrom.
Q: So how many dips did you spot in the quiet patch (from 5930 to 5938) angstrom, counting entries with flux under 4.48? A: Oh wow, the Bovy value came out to 0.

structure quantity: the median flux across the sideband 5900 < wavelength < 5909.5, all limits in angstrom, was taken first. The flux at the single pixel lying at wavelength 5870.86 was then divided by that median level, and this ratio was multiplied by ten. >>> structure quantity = 10.70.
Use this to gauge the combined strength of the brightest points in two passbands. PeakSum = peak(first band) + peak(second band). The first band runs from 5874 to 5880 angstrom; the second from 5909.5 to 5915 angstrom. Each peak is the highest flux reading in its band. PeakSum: 9.0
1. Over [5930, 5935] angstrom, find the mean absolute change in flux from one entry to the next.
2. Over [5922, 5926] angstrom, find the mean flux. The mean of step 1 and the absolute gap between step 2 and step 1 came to 2.31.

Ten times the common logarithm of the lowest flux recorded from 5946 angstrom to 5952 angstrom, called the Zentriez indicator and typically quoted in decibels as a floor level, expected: 6.59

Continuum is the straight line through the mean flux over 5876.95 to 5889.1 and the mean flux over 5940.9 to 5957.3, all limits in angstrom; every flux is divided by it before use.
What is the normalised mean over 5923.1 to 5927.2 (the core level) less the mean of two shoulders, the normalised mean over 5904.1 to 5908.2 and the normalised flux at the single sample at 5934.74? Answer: 0.05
